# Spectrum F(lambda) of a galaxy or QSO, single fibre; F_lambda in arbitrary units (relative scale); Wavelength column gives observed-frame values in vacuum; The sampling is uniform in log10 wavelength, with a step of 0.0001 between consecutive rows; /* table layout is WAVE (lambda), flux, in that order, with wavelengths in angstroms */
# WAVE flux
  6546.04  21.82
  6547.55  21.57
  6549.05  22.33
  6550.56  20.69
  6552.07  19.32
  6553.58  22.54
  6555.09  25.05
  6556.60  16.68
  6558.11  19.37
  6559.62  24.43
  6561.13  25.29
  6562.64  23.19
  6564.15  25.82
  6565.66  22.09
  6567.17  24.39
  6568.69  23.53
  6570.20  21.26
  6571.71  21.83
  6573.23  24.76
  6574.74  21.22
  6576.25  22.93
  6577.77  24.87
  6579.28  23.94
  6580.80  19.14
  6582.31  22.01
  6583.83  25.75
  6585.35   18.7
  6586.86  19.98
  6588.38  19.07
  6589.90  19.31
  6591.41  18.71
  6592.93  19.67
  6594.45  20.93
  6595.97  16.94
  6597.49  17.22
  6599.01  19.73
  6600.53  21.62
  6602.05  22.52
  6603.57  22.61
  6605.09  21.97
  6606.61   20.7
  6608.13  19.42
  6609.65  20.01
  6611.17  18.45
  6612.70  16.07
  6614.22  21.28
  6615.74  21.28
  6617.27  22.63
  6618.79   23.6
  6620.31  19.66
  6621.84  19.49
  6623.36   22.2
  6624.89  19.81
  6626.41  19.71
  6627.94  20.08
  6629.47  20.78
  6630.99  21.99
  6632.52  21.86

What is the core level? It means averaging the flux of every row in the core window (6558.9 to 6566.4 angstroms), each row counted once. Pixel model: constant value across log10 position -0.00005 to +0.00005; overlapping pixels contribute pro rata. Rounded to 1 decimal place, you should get 24.2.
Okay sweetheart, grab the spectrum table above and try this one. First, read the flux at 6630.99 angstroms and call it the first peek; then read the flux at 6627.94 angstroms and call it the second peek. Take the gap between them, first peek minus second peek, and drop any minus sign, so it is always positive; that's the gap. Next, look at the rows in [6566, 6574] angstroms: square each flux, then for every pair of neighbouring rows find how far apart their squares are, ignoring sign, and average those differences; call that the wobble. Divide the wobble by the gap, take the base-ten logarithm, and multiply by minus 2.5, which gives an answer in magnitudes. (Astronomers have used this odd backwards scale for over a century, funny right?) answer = -4.0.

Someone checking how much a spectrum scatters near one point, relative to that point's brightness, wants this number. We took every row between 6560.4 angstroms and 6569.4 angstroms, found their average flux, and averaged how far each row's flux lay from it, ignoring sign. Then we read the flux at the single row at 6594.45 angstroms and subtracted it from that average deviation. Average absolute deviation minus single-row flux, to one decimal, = -19.8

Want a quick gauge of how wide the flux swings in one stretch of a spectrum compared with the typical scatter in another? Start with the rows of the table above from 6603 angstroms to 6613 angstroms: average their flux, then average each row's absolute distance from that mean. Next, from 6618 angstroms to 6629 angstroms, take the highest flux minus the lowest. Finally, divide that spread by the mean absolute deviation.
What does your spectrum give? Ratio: 2.5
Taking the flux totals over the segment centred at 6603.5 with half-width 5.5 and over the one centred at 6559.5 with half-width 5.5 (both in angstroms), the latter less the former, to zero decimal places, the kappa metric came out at 11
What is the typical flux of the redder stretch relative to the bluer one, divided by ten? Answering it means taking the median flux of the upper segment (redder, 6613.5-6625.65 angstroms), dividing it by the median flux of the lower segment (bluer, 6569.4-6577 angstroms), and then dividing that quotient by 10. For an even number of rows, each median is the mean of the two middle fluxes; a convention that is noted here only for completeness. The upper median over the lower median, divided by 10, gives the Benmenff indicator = 0.097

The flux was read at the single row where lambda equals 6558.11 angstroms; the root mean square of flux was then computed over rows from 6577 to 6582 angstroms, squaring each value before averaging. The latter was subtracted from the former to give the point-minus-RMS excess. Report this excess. -3.4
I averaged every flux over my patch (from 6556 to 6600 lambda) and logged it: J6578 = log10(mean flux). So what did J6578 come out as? 1.332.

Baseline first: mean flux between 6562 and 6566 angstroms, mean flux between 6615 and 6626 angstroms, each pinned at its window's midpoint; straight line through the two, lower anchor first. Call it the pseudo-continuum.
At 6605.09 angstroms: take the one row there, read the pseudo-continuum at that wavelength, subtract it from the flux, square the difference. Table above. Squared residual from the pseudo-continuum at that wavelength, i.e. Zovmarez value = 0.0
